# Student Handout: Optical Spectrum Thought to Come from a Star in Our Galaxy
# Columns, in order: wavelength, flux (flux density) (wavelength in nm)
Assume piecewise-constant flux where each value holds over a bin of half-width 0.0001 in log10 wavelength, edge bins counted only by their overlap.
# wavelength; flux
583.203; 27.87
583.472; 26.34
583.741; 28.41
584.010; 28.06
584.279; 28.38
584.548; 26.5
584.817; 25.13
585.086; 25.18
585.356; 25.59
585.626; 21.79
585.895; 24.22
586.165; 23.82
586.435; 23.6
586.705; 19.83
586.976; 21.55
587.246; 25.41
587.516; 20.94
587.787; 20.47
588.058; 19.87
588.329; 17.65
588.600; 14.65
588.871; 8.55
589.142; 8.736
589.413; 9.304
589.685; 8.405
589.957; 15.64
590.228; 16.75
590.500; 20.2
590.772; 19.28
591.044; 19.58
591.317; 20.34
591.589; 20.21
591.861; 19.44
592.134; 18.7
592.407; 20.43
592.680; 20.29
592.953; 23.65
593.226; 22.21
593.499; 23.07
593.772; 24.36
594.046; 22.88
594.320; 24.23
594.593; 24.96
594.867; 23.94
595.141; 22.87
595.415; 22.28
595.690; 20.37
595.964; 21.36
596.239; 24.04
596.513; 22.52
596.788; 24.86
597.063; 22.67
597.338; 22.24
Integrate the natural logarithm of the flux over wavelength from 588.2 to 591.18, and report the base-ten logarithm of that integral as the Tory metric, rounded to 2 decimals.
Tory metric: 0.89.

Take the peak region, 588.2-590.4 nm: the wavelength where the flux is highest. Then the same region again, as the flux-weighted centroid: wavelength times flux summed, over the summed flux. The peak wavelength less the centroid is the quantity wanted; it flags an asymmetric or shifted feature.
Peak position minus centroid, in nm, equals -0.95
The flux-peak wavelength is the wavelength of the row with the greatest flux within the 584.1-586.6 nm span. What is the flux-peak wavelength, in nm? 584.279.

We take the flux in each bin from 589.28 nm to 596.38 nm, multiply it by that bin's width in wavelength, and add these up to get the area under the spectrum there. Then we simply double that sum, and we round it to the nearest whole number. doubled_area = 289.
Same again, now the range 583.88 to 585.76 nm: 97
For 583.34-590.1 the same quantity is 280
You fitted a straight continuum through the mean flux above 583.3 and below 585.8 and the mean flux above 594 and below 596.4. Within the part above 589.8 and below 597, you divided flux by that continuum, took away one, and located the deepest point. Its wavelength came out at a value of 589.957 nm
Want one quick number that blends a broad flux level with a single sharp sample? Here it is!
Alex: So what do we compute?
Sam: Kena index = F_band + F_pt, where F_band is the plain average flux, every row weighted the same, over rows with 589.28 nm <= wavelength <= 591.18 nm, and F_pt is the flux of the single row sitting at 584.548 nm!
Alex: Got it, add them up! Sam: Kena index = 42.1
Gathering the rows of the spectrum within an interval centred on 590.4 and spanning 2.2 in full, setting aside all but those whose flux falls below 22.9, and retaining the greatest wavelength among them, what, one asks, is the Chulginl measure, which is 591.317 nm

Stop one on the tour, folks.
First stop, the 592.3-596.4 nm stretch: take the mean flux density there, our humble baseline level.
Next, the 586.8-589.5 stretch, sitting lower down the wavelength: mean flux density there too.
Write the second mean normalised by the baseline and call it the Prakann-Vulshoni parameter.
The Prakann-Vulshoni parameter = 0.74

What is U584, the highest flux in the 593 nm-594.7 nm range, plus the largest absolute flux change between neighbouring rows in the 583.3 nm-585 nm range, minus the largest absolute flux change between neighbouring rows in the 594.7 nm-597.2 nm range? 24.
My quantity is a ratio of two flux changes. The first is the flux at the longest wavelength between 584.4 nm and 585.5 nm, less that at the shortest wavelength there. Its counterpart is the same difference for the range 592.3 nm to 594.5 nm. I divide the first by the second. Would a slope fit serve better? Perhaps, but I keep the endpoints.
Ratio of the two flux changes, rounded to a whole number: 0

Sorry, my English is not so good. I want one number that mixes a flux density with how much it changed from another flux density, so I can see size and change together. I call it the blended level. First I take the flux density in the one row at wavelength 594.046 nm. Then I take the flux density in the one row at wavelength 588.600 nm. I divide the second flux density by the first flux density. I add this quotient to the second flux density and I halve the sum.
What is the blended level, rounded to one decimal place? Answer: 7.6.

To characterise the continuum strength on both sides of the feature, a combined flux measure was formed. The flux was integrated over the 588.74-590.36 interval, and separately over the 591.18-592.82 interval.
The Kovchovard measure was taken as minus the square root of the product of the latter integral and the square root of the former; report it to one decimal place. -11.8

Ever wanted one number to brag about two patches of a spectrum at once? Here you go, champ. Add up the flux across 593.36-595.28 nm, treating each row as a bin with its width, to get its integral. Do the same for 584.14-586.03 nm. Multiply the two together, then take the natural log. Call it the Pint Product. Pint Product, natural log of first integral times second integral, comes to 7.7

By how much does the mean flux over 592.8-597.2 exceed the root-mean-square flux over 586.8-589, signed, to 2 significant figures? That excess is 3.9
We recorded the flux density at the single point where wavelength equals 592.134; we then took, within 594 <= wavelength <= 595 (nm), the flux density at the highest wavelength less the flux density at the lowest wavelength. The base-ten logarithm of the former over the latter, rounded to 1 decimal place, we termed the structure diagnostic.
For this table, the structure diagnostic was 1.2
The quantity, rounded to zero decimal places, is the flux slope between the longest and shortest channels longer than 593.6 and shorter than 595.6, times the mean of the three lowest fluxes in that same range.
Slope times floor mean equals -29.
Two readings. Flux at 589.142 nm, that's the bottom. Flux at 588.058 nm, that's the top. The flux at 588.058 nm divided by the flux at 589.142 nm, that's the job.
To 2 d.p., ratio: 2.27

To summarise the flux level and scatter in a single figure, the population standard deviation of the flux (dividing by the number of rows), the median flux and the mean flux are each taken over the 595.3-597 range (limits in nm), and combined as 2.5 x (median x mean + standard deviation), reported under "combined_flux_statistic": 1268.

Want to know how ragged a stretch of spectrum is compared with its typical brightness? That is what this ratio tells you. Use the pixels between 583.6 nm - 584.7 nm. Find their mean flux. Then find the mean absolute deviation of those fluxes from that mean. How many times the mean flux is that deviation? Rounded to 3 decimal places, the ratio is 0.024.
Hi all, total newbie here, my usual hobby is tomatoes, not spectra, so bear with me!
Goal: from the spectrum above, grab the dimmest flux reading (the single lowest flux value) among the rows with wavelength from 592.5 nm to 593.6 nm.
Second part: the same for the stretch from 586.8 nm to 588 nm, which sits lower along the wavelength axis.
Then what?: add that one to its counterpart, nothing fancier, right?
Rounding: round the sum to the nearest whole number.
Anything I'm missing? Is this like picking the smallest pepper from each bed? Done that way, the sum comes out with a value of 41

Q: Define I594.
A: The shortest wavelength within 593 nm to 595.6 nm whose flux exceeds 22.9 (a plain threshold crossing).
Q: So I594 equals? 593.499 nm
